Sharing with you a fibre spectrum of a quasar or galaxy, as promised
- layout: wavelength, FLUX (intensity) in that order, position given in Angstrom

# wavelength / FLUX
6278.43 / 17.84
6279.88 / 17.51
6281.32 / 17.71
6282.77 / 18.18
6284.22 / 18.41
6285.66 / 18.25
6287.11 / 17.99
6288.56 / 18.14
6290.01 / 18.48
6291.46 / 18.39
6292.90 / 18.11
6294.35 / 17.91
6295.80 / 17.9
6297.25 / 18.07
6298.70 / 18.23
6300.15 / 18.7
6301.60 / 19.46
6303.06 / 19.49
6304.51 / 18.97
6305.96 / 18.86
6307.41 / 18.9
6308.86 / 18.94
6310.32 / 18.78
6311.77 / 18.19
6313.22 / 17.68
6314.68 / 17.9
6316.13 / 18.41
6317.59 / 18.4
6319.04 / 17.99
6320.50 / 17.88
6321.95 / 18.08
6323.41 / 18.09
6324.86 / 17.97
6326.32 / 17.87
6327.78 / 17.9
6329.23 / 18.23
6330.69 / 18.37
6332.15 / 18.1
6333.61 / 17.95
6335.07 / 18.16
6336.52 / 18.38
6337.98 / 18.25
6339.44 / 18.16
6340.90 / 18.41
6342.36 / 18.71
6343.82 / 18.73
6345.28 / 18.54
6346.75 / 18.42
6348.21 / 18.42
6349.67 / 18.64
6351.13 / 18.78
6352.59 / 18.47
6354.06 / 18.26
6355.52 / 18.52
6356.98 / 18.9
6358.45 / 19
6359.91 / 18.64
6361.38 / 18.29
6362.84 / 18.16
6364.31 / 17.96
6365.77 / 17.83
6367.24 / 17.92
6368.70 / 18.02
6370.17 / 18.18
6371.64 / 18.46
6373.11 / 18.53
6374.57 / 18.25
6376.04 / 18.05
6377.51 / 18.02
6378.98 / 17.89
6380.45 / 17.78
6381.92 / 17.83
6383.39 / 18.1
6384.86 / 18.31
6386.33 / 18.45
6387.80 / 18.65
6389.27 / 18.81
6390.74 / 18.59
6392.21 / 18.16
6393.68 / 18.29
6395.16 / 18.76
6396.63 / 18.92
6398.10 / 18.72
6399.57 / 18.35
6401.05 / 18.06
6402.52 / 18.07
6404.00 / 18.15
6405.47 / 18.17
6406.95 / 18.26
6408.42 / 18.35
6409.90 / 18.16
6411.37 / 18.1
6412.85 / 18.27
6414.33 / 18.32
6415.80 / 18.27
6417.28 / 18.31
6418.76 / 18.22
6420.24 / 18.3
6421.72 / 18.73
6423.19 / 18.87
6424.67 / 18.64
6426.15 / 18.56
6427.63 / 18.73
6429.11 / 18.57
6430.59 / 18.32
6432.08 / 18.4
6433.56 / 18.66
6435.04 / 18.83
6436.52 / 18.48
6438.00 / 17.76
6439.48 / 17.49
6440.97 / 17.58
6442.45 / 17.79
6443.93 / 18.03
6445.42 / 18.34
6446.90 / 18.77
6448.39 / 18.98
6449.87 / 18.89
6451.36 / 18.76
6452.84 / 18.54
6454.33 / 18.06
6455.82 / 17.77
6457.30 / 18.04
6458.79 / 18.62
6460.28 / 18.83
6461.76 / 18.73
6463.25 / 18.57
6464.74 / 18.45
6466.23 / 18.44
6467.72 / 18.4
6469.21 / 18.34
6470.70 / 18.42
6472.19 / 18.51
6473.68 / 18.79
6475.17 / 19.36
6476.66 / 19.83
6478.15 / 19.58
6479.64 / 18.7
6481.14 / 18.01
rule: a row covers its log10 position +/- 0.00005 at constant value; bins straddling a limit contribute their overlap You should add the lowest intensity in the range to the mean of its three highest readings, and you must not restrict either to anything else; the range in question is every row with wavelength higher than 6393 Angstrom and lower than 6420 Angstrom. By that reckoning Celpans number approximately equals 36.9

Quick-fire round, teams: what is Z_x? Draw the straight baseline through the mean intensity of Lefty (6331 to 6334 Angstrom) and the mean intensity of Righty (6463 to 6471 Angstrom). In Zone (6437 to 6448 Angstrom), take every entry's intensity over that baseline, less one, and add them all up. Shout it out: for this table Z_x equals -0.15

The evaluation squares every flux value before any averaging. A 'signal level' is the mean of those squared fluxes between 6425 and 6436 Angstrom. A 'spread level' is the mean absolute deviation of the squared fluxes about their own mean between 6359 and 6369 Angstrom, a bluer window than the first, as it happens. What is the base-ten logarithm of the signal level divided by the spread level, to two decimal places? 1.65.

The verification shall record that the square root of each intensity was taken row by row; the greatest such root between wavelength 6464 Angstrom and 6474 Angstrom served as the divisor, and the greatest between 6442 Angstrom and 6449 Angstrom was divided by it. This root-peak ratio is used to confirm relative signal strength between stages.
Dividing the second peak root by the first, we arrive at 1.005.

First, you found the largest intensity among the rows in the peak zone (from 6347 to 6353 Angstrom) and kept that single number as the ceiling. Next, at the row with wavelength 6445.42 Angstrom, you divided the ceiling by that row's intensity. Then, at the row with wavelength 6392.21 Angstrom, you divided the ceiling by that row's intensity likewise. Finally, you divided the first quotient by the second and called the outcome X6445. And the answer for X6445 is 0.99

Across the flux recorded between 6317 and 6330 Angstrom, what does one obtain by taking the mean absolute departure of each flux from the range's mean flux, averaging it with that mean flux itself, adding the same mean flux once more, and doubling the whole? 54.3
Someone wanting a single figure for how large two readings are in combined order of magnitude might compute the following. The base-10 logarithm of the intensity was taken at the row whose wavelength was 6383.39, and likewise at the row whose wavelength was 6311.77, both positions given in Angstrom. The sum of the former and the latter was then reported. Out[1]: 2.518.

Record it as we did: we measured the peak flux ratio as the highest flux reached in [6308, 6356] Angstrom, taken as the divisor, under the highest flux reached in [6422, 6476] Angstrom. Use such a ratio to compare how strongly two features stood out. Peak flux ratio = 1.02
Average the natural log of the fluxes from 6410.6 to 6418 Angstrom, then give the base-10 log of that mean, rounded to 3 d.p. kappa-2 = 0.463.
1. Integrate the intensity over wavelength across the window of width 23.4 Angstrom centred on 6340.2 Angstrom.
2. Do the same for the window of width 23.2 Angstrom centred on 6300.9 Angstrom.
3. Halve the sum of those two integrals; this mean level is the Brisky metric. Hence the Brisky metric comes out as 431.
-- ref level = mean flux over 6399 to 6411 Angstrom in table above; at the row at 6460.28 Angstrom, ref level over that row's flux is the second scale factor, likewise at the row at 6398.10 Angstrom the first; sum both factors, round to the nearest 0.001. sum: 1.938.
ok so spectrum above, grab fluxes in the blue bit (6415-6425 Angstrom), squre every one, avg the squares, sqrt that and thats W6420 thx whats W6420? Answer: 18.5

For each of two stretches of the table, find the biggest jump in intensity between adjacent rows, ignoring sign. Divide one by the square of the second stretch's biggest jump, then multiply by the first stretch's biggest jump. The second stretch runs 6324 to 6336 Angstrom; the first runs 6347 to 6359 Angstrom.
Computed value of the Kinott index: 3.5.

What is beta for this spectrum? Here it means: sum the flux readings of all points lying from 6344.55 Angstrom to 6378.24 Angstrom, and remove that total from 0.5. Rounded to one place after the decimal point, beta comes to -421.8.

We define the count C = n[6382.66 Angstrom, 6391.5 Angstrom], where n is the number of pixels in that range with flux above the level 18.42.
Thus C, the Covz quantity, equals 4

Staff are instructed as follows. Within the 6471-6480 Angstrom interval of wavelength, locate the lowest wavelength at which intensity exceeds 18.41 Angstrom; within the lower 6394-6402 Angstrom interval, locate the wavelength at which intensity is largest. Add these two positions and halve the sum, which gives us 6434.4 Angstrom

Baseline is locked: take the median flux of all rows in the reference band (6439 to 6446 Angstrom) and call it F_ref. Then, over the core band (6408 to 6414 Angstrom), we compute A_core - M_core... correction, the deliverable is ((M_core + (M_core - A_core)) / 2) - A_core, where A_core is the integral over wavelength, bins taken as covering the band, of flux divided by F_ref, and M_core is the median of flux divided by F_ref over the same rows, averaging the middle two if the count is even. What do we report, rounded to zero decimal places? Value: -8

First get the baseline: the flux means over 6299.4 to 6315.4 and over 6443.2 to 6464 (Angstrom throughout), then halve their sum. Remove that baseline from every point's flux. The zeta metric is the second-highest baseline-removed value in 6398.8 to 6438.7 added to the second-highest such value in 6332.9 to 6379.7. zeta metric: 0.5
